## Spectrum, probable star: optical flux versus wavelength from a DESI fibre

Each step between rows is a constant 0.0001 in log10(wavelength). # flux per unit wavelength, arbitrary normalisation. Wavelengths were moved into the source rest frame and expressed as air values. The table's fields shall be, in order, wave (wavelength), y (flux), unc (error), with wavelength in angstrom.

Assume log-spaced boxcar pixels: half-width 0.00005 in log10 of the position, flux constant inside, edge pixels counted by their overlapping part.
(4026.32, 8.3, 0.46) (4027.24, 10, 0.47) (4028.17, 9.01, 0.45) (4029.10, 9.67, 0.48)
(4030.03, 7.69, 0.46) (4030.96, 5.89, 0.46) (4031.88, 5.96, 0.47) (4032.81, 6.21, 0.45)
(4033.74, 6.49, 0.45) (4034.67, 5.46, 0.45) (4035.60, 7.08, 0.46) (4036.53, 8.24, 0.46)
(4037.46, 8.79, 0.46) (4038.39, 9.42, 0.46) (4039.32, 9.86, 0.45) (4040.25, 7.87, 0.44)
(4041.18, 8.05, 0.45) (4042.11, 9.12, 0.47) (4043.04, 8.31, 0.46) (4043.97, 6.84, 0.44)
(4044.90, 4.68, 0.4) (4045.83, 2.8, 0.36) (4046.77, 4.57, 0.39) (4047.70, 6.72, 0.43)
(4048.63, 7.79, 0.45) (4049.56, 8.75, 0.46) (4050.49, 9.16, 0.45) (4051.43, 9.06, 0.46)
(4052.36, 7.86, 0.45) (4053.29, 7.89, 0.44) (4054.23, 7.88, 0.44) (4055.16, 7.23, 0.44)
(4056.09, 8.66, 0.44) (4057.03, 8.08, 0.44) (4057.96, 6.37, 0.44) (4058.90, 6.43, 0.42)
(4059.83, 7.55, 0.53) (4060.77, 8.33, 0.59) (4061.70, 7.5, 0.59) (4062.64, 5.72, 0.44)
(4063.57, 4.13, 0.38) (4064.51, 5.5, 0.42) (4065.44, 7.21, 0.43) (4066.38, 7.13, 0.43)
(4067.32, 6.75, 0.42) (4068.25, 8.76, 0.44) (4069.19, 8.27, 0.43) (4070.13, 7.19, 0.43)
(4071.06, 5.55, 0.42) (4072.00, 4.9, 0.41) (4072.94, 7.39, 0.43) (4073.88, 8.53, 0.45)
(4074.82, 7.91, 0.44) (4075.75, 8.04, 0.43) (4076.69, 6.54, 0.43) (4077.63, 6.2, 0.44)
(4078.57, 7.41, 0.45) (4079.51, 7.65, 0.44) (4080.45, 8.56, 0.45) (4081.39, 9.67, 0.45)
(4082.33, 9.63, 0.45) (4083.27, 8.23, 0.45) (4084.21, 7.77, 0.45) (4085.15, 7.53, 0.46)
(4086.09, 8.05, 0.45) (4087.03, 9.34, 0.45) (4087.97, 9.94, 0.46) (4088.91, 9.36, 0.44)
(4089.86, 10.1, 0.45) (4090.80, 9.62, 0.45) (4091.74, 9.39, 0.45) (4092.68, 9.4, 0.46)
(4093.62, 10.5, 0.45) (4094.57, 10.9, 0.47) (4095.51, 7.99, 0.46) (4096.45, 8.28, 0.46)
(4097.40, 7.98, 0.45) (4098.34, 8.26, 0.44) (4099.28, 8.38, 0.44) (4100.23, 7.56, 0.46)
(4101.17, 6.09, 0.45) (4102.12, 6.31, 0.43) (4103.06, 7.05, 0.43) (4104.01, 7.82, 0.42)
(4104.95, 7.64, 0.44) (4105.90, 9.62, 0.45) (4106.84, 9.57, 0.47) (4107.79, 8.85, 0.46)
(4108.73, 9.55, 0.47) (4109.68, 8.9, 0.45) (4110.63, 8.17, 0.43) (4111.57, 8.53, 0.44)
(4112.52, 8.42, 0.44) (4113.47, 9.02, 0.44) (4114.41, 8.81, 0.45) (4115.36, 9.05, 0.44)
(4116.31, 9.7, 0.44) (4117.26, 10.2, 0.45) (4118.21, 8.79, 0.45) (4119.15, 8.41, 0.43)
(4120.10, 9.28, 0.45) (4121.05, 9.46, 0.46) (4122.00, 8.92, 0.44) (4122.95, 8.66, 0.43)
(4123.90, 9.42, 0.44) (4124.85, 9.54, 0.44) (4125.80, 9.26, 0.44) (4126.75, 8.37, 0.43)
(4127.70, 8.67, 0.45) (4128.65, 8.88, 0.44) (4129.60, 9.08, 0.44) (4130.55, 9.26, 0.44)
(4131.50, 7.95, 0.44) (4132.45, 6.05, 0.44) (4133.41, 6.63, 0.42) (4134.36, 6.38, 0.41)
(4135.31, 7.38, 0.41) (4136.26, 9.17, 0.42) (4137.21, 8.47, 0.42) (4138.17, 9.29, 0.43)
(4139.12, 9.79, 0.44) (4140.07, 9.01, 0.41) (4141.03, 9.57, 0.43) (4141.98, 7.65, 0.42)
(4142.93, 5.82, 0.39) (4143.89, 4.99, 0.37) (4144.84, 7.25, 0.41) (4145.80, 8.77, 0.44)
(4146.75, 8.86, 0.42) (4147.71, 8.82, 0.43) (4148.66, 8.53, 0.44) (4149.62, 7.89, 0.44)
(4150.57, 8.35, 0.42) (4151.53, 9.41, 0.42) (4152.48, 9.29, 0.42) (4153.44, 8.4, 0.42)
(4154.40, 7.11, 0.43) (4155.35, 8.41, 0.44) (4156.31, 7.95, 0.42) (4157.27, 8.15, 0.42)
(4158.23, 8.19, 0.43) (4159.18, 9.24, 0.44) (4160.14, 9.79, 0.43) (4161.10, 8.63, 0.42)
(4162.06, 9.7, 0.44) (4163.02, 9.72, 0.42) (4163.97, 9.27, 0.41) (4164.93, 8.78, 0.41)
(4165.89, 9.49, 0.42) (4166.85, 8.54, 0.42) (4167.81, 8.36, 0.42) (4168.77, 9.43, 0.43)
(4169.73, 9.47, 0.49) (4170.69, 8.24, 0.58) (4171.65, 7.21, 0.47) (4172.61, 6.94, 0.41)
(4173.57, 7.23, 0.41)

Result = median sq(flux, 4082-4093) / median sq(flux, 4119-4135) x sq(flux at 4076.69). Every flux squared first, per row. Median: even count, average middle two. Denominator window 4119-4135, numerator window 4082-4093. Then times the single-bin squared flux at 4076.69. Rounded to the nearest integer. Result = 48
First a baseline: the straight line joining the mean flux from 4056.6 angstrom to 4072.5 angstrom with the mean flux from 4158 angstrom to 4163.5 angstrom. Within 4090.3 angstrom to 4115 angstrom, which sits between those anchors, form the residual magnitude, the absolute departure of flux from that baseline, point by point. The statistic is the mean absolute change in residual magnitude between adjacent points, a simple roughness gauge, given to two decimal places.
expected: 0.61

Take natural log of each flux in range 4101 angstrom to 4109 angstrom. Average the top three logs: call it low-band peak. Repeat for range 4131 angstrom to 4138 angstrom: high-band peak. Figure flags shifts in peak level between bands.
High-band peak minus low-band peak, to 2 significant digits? -0.12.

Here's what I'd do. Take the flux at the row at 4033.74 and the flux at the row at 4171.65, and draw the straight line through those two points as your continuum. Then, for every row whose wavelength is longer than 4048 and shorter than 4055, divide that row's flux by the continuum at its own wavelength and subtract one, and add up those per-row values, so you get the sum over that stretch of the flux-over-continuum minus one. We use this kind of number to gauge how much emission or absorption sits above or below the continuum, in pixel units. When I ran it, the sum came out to 1.87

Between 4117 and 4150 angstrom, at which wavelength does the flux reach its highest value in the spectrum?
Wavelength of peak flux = 4117.26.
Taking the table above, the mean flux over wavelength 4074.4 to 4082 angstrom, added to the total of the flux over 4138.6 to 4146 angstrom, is 70.6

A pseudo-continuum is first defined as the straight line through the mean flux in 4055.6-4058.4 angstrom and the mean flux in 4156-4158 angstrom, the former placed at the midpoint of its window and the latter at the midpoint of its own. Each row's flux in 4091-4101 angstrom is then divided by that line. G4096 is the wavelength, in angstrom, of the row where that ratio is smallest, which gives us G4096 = 4100.23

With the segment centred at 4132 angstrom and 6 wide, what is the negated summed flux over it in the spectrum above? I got -45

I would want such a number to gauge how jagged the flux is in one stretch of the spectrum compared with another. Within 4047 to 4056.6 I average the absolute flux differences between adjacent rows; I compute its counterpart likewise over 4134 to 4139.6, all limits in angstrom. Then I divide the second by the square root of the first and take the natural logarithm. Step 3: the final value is 0.18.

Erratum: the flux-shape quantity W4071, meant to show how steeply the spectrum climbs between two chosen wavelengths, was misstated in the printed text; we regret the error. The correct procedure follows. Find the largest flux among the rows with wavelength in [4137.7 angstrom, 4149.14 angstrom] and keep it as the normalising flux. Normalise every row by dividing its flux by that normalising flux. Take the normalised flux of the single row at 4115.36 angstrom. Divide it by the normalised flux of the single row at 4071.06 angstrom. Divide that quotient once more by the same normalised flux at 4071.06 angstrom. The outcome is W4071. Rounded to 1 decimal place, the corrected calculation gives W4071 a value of 2.9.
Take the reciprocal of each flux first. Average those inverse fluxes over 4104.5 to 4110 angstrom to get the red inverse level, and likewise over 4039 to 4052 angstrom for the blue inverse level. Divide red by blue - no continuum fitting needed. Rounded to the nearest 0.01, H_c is 0.73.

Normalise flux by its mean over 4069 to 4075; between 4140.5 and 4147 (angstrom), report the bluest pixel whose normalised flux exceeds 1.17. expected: 4141.03 angstrom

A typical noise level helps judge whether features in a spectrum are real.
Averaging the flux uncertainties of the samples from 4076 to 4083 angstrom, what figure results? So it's 0.444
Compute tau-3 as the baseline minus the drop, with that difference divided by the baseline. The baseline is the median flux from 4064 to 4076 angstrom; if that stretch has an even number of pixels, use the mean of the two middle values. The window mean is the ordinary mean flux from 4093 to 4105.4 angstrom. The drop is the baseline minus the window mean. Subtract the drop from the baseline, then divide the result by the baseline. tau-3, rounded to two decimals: 1.12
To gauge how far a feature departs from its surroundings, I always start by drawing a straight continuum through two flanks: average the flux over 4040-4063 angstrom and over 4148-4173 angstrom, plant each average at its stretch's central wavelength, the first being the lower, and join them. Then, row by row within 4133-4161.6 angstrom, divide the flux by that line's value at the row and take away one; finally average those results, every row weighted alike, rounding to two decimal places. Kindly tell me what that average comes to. -0.03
